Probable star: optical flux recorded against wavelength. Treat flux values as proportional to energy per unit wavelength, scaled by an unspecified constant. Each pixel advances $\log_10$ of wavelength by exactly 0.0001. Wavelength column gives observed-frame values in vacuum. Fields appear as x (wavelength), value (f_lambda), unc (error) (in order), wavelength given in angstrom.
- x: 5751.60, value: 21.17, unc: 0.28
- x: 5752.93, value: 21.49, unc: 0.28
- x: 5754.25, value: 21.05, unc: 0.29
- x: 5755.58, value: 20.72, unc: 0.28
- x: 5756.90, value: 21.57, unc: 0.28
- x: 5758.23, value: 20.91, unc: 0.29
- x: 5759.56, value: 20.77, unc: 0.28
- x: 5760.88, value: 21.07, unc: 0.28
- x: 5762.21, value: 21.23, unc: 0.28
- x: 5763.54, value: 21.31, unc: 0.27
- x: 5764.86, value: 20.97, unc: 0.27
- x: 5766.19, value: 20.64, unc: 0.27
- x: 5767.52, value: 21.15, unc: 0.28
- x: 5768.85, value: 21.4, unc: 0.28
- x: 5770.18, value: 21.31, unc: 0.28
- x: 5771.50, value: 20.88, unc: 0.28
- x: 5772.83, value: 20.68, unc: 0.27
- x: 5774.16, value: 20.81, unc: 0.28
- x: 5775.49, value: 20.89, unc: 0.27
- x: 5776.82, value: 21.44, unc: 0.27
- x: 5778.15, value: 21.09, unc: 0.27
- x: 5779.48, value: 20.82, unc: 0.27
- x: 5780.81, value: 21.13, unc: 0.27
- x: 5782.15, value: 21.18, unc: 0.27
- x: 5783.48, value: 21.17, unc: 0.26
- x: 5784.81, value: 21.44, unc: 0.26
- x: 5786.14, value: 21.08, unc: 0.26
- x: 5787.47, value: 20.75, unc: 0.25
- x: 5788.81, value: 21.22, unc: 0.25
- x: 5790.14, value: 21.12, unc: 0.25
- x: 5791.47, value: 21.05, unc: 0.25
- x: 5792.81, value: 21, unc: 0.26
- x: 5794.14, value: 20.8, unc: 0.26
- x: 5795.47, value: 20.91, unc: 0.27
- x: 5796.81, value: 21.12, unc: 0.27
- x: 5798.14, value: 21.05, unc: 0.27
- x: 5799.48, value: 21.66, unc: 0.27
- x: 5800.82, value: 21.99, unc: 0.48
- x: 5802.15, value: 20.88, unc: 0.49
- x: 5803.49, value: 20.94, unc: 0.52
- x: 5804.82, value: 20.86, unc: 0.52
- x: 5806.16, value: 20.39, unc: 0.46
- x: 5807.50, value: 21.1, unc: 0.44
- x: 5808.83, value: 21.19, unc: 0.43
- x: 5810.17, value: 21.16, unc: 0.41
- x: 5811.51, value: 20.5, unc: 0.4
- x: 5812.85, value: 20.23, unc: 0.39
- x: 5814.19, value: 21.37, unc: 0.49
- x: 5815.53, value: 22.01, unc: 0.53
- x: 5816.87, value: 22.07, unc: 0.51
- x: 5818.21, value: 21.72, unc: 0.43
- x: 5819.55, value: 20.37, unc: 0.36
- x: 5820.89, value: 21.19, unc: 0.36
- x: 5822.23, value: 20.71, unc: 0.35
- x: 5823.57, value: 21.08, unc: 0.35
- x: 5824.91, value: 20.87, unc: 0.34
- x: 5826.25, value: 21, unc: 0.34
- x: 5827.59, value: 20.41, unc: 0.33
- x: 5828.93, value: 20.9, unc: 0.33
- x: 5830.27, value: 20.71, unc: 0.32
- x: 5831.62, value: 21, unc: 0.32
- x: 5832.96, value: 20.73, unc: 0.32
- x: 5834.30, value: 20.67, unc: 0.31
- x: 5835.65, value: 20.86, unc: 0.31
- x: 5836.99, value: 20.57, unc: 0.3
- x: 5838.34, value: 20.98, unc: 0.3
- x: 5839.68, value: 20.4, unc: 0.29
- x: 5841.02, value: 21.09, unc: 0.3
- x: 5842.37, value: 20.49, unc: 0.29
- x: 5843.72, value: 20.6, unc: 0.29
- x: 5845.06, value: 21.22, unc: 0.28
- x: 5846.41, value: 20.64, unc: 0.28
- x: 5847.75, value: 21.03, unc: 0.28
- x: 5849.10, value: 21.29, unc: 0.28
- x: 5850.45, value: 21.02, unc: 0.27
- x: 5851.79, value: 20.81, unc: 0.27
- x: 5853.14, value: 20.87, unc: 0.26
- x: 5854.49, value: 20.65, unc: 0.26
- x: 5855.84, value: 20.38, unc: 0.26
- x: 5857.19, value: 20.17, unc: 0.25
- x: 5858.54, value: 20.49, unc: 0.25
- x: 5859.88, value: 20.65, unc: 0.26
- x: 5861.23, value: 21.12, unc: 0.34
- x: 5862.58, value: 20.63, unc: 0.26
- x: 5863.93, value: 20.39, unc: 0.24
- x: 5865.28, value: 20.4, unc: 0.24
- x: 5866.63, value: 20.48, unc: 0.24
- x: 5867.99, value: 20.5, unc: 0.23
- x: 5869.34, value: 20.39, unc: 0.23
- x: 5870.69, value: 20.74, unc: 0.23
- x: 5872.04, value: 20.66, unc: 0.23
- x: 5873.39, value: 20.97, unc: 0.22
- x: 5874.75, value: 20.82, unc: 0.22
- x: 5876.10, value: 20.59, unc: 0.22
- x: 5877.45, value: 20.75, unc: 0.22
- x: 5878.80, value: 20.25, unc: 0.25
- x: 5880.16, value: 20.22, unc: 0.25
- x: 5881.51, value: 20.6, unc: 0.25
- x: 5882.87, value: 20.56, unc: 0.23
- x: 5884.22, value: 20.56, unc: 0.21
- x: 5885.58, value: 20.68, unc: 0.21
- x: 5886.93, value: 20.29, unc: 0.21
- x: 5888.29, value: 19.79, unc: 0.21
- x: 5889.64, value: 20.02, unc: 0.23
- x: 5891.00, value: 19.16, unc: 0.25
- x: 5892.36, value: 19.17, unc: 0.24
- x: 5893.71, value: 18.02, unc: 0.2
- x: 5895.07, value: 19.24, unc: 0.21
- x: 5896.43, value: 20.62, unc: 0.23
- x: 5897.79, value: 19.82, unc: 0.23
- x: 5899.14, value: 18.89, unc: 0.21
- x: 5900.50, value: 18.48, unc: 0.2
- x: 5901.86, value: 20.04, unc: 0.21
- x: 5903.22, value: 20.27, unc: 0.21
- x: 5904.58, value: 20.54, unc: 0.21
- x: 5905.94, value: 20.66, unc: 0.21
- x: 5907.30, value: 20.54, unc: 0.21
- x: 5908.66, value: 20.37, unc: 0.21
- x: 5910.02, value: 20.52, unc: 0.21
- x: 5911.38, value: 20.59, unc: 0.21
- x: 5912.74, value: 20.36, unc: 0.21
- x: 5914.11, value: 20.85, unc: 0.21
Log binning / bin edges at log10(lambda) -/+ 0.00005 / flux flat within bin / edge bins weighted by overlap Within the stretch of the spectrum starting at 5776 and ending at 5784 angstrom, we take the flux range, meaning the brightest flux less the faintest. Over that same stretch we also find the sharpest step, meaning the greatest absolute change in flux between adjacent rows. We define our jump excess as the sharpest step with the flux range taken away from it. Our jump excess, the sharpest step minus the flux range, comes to -0.27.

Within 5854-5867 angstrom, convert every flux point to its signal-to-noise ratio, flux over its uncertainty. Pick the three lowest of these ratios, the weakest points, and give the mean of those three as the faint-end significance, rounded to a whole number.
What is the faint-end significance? 73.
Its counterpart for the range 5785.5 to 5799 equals 78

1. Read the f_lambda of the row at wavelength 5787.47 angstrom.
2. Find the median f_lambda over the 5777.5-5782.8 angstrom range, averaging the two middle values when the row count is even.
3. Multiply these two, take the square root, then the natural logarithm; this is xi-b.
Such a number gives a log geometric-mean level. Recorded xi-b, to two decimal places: 3.04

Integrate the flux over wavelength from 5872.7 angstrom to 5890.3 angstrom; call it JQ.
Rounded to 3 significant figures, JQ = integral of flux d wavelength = 360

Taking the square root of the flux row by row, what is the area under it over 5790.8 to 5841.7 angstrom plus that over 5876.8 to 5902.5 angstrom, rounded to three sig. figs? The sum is 348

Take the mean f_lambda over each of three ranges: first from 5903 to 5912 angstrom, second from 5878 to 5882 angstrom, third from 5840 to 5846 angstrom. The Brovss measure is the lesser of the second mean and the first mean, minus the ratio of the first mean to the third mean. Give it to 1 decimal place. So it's 19.4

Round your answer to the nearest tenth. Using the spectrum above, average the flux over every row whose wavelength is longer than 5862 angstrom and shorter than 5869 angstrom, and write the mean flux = 20.5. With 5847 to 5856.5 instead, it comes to 20.9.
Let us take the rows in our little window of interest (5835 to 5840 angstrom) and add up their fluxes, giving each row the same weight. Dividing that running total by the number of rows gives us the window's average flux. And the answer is 20.7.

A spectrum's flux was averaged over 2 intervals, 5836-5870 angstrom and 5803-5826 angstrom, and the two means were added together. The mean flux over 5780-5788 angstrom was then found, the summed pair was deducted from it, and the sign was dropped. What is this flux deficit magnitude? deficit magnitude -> 20.6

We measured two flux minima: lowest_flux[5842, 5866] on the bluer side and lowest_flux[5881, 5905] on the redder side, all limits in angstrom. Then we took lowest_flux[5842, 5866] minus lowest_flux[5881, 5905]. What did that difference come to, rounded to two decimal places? 2.15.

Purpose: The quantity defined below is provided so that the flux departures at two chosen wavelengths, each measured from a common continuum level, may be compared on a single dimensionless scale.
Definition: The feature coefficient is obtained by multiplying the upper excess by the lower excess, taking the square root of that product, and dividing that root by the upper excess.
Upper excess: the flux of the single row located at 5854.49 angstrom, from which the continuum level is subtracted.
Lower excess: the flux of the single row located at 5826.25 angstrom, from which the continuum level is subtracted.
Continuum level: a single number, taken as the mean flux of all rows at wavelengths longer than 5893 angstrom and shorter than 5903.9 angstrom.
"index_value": 1.13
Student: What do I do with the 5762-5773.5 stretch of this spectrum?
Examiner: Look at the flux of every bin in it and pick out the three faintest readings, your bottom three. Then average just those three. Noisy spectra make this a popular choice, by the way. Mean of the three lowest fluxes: 20.7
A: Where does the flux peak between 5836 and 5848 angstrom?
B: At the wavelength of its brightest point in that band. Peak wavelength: 5845.06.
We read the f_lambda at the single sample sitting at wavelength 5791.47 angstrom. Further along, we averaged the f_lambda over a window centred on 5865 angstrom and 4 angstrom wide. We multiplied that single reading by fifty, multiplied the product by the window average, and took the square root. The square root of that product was 147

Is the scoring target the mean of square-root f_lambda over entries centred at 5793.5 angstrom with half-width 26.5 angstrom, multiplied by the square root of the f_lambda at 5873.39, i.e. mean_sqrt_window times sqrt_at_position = 21.0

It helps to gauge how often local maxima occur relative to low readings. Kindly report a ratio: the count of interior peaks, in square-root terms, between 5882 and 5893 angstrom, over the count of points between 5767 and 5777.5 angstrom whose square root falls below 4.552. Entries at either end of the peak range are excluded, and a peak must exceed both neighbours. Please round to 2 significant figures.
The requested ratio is 2.0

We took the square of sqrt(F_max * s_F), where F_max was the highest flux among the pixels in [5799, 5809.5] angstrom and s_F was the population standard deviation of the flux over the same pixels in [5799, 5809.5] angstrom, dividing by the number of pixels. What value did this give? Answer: 10.3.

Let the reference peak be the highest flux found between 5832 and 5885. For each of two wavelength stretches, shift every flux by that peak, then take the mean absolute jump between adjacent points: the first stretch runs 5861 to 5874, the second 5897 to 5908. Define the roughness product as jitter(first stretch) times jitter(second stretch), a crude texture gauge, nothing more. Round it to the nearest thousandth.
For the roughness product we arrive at 0.098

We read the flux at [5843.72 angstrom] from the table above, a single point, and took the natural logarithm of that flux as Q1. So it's 3.03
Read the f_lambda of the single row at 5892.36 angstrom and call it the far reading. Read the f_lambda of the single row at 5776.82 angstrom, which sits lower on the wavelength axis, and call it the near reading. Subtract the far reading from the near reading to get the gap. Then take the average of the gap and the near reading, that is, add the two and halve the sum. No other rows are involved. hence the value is 11.9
